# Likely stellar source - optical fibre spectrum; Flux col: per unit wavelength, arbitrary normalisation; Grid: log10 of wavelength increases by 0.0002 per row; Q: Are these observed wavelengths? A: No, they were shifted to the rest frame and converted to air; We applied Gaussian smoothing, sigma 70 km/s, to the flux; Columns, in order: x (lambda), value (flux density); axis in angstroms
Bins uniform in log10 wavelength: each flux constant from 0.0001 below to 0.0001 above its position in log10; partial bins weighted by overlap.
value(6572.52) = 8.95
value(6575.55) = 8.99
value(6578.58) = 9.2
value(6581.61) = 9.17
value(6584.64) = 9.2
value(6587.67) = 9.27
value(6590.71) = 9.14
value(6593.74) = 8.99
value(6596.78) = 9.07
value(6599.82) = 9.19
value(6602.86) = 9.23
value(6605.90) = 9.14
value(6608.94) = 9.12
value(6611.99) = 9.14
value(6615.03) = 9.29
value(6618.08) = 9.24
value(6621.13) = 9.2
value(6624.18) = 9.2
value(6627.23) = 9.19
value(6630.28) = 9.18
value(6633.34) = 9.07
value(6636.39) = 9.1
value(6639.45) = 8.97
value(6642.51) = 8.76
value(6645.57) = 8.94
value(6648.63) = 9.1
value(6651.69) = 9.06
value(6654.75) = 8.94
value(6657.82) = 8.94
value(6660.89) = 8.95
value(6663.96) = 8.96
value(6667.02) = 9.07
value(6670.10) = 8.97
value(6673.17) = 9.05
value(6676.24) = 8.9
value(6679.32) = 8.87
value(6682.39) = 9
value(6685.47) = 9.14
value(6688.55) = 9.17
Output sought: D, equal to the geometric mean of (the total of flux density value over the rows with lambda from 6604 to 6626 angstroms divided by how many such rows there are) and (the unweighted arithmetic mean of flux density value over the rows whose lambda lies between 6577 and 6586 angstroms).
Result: 9.19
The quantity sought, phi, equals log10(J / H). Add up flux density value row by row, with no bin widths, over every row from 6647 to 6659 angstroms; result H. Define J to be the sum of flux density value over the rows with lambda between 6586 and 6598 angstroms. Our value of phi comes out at 0.005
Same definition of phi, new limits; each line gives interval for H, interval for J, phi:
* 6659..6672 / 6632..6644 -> -0.001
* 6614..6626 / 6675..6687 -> -0.012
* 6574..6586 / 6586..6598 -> -0.001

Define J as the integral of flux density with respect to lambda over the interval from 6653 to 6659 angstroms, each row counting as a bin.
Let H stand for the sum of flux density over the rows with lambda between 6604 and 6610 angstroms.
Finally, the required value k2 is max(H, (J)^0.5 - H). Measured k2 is 18.3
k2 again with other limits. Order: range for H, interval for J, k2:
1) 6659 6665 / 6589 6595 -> 17.9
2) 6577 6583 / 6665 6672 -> 18.4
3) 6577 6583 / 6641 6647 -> 18.4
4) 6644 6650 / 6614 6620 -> 18.0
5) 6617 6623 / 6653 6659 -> 18.4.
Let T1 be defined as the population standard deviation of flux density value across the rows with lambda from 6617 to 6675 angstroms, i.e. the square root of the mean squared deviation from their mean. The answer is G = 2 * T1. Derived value 0.240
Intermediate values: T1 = 0.120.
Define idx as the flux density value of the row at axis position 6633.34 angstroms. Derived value 9.07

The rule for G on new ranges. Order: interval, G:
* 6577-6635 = 0.141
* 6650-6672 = 0.104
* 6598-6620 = 0.117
